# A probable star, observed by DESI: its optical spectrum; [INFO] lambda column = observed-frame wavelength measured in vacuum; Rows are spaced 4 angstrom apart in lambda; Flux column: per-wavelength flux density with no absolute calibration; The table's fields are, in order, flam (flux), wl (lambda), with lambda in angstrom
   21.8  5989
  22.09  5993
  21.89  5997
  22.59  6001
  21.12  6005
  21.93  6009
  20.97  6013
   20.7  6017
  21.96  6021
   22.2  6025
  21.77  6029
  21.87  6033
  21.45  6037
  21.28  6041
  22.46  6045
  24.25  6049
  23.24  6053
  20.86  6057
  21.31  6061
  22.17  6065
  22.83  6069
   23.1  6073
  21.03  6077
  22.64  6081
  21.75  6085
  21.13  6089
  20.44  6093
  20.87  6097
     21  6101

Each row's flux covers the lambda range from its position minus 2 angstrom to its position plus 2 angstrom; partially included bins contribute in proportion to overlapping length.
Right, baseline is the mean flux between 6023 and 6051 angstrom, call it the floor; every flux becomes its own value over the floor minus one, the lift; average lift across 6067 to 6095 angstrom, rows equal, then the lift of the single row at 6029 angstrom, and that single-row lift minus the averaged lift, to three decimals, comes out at -0.003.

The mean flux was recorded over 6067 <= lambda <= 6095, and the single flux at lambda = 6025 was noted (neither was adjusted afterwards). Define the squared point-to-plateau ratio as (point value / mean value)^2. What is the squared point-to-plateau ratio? 1.03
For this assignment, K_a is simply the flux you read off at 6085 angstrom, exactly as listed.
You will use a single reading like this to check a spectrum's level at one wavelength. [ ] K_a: 21.75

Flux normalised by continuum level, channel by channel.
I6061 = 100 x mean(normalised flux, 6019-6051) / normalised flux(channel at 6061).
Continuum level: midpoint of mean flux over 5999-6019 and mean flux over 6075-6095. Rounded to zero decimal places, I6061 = 104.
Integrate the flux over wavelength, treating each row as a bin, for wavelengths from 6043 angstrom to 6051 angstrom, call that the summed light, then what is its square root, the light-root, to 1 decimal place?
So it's 13.7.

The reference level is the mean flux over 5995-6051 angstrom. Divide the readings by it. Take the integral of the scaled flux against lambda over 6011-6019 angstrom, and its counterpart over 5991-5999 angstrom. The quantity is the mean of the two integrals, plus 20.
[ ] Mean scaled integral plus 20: 27.8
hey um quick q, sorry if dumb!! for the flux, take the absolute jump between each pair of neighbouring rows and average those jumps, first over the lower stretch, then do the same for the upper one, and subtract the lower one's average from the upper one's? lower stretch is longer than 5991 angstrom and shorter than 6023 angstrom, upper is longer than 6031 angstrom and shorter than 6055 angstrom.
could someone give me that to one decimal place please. 0.1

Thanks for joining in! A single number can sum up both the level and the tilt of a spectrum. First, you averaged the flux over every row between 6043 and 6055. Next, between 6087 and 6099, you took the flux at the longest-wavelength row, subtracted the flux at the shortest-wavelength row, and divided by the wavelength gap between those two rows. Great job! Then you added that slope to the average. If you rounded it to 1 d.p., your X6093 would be 23.3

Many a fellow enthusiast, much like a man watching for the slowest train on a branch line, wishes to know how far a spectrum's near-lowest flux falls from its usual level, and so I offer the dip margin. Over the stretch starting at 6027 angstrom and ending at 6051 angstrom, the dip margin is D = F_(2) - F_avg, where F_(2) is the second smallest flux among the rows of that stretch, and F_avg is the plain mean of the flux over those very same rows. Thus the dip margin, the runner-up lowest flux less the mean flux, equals -0.73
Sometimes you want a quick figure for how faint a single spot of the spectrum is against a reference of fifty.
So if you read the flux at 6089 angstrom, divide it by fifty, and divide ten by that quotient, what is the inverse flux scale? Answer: 23.7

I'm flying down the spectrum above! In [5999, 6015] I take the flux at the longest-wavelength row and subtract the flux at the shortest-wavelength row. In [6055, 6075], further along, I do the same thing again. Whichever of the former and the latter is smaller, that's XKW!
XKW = -1.6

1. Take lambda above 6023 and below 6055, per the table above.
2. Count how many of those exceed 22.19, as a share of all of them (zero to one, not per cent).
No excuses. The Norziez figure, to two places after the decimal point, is 0.50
